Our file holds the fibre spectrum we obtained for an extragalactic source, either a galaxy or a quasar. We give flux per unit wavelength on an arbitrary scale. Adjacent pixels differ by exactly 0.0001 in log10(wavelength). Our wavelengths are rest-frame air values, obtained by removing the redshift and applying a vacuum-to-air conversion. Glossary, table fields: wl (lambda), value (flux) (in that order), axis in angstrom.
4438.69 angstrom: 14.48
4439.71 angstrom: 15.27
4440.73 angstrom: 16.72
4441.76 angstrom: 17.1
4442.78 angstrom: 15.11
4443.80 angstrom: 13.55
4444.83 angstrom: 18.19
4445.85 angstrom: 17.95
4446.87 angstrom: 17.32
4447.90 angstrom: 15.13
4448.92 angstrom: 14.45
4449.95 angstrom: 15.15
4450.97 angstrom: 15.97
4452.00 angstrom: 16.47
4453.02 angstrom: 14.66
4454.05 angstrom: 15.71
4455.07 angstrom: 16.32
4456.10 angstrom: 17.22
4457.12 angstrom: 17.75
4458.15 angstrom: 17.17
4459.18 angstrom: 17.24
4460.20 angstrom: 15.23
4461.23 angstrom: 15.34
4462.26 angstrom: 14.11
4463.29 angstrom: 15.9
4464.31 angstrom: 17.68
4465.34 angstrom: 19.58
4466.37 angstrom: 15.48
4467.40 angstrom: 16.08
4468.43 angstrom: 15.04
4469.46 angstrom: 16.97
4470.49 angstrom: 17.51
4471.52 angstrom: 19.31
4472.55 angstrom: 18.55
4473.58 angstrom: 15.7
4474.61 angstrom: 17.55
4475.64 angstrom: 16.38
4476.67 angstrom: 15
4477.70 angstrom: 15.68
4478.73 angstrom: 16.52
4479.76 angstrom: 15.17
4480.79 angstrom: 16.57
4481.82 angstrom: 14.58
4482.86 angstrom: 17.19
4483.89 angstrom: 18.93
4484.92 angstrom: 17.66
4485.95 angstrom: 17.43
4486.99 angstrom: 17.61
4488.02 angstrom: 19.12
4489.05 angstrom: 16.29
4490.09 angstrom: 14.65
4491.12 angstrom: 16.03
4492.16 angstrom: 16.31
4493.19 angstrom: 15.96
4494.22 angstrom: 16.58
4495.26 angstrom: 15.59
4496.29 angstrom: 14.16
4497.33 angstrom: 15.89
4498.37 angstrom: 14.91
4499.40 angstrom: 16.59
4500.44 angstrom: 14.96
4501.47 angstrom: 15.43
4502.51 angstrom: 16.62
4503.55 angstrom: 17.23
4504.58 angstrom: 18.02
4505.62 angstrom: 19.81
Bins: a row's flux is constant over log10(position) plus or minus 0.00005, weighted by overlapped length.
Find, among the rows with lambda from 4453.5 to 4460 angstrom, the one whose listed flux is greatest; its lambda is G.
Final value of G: 4457.12 angstrom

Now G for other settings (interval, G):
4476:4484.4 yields 4483.89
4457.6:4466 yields 4465.34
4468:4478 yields 4471.52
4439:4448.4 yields 4444.83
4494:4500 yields 4499.40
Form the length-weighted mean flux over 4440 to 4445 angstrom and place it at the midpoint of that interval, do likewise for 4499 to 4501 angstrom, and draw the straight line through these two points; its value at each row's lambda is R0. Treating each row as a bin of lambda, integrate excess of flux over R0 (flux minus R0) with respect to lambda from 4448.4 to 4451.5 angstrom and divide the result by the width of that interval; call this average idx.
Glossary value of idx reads -0.7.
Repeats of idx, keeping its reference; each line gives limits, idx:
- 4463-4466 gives 1.9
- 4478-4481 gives 0.2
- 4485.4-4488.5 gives 2.3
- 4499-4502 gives -0.1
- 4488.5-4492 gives 0.0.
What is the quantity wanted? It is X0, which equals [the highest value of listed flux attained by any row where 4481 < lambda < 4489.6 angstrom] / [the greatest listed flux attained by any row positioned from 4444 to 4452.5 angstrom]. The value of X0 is 1.05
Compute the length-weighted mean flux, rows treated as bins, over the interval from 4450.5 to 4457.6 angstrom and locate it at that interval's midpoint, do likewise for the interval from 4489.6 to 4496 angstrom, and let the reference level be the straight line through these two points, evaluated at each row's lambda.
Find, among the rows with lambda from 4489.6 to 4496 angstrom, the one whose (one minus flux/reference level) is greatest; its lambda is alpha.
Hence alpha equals 4490.09 angstrom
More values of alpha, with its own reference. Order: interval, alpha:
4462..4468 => 4462.26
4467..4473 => 4468.43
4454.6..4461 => 4460.20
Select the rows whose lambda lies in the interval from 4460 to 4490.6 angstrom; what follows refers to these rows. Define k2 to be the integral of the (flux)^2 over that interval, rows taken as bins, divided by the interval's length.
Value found 279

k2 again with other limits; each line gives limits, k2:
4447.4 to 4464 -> 254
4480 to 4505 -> 271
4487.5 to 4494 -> 271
